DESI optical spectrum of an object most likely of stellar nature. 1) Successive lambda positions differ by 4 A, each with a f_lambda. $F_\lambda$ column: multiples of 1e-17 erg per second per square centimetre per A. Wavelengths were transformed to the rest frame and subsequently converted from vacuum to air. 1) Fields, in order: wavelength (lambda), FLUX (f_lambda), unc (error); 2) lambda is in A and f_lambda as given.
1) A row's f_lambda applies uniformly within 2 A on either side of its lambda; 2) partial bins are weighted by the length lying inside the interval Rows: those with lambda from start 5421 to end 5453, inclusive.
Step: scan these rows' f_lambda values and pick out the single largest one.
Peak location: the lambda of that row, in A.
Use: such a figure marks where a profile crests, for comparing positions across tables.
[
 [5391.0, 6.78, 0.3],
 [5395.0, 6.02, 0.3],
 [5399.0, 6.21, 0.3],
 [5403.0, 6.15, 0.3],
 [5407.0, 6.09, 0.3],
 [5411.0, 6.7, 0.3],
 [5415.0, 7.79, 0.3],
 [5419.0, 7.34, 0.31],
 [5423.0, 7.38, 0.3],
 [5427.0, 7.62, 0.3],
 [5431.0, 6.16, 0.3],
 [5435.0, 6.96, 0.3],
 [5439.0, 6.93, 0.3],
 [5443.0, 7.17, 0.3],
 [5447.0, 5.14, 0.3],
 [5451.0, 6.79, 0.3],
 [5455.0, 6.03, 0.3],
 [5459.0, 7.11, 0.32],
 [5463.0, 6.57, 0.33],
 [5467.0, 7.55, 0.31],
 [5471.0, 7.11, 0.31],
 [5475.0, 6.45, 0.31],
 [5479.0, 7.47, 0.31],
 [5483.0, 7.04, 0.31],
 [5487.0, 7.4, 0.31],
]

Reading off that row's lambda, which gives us 5427.0 A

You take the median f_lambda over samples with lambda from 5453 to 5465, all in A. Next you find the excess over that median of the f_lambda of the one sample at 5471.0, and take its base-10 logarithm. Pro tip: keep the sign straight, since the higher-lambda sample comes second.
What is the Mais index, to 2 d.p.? -0.27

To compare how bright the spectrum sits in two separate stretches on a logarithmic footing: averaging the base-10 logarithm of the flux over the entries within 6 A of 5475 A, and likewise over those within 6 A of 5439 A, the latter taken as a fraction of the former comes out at 1.00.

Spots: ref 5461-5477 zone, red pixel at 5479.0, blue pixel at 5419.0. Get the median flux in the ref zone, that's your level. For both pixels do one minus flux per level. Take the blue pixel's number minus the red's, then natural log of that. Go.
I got -4.0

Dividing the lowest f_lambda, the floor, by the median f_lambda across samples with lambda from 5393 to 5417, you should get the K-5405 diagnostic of 0.974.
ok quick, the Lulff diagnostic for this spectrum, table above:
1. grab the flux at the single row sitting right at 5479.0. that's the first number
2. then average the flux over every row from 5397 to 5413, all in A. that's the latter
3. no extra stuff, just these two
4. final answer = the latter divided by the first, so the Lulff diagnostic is 0.84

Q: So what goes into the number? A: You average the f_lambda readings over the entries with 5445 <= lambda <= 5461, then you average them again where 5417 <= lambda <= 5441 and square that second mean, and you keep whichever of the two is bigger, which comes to 50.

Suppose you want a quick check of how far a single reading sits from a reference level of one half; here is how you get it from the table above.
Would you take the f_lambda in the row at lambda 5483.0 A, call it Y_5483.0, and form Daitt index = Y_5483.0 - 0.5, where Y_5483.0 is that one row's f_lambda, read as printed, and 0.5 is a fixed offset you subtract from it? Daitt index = 6.5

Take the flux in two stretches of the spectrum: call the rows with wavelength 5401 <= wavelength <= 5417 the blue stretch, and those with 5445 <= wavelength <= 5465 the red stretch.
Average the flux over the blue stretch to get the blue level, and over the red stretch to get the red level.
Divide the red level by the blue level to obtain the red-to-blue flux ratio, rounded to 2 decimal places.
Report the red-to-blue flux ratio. 0.95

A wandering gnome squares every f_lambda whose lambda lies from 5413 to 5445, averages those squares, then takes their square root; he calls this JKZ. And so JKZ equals 7.18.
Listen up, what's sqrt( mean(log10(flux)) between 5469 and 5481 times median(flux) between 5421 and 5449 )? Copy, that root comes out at 2.42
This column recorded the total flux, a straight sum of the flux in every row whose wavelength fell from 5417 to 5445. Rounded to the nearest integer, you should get 50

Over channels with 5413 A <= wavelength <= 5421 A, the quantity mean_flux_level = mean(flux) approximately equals 7.6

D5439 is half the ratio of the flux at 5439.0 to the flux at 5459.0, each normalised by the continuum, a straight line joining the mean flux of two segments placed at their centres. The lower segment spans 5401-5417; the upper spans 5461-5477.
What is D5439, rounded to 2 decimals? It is 0.49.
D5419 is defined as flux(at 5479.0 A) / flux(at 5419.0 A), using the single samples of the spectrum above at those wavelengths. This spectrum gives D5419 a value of 1.018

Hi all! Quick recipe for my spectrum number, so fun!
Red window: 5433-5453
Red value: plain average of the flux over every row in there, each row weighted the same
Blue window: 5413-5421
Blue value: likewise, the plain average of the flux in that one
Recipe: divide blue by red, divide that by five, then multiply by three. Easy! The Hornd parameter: 0.688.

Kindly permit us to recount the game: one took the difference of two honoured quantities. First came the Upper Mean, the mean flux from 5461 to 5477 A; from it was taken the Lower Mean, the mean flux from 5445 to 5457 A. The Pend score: 0.93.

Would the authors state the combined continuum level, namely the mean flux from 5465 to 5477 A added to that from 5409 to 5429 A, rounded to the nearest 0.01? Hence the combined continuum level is 14.40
